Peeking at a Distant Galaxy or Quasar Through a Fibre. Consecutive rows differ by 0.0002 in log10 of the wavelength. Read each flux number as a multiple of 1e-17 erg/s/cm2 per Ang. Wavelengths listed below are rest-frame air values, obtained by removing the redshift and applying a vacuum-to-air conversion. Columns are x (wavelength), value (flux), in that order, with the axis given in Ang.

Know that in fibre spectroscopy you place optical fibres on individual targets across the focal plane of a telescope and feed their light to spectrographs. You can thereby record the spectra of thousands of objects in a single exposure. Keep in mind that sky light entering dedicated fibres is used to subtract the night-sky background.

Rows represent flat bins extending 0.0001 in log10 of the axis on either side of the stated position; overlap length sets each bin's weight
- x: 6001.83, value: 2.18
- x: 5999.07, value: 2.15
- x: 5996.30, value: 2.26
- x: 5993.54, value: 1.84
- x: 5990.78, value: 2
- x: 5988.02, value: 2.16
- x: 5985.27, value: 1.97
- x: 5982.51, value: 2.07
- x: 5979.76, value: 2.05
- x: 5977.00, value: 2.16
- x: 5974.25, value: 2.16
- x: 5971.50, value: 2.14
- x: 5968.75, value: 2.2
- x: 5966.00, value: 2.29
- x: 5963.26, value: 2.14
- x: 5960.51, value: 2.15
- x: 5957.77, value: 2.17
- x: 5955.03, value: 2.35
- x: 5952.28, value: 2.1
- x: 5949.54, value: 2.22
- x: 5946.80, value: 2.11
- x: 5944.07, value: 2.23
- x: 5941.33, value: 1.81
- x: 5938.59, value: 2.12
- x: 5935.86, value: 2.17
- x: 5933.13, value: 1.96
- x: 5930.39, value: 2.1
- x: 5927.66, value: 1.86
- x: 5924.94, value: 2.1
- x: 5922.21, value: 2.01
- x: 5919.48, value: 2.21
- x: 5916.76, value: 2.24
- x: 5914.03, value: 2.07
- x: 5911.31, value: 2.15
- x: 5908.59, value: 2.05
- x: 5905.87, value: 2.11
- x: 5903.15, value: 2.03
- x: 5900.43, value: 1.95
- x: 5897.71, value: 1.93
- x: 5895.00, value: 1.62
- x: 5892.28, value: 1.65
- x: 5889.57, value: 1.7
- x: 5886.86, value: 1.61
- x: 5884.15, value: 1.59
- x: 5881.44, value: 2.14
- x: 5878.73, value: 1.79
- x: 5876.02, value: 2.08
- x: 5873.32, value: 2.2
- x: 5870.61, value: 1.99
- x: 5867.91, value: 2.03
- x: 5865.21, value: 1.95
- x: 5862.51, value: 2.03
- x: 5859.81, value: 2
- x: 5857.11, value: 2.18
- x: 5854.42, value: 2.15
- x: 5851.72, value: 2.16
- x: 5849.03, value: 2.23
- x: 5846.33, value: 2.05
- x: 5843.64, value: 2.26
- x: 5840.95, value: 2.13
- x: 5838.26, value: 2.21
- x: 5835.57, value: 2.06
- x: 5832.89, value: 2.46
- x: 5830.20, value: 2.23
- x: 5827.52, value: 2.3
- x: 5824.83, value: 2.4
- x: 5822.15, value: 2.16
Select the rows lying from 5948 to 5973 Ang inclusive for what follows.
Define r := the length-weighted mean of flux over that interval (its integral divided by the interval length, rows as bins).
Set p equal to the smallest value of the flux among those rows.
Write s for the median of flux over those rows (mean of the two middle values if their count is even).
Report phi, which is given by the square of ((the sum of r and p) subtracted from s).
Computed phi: 4.5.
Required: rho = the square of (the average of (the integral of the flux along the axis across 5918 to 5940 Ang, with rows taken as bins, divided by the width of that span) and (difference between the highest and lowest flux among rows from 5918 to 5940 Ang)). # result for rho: 1.46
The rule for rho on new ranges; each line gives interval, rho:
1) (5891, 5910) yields 1.44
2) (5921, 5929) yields 1.25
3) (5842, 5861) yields 1.45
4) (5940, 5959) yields 1.80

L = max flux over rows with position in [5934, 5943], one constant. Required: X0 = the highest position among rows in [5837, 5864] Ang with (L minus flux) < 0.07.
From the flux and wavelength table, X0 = 5857.11 Ang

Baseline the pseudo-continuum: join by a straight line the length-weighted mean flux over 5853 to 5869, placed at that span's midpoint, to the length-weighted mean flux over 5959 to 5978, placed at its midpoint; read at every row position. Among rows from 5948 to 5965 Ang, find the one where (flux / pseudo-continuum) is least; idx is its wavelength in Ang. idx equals 5952.28 Ang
